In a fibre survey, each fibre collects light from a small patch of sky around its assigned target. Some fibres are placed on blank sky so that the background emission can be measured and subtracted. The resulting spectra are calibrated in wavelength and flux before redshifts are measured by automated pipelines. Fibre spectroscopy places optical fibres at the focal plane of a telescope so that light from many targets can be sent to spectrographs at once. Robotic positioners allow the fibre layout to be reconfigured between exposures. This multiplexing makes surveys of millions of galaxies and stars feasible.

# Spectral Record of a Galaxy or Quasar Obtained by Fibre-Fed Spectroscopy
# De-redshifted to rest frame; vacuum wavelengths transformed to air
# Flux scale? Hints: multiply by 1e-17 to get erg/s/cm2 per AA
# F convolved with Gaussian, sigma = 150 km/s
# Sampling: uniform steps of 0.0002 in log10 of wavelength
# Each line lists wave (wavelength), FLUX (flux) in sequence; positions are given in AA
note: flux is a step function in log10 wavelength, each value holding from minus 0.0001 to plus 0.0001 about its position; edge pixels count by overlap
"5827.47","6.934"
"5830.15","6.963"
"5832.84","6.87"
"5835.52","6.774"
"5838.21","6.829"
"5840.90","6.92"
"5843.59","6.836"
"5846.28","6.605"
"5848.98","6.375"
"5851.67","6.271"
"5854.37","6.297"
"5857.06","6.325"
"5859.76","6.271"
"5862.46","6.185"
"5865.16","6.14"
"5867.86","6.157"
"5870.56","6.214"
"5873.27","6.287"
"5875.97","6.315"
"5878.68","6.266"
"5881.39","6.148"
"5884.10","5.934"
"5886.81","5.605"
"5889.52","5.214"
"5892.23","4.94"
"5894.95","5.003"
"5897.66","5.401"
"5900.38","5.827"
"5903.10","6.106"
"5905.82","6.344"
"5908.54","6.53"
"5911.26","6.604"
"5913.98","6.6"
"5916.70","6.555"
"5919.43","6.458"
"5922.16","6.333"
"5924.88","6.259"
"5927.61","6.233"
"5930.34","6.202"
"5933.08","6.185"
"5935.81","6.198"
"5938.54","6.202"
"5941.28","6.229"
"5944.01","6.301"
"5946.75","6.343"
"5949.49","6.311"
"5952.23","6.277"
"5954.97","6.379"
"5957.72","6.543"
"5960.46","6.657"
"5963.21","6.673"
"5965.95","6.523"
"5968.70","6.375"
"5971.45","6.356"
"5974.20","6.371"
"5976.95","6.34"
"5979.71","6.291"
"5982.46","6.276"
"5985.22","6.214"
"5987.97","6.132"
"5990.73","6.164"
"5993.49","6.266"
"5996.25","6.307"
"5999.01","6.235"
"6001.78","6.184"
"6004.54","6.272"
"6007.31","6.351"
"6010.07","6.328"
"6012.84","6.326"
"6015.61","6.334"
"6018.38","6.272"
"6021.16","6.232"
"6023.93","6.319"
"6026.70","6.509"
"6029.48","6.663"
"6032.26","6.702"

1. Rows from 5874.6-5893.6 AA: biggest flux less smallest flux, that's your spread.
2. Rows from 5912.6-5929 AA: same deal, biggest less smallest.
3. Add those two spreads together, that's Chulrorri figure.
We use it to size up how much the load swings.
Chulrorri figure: 1.74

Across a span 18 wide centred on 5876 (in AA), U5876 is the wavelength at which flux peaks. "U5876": 5875.97 AA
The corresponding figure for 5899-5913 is 5911.26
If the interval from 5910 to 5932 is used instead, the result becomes 5911.26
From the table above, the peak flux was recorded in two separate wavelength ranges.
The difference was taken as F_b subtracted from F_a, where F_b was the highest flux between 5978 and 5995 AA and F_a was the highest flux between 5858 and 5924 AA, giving 0.3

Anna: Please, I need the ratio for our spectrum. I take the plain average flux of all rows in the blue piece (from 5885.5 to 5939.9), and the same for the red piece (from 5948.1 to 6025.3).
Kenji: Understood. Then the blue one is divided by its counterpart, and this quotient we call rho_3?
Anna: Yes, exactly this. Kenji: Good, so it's 0.95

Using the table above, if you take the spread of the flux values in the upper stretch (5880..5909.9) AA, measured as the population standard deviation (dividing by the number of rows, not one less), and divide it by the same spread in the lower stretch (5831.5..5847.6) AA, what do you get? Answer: 5.2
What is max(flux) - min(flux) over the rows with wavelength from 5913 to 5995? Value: 0.54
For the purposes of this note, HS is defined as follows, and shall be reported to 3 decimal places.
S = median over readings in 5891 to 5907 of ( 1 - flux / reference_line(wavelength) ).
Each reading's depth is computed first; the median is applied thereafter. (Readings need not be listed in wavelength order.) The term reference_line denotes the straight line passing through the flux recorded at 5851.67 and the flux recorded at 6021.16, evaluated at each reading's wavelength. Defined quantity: 0.103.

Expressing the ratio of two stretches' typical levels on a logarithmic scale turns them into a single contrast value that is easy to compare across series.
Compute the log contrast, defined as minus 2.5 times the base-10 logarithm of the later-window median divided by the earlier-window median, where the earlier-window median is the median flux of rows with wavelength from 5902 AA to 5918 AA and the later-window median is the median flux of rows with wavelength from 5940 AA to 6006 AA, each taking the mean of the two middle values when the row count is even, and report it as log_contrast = 0.040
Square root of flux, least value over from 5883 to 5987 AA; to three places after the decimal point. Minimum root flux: 2.223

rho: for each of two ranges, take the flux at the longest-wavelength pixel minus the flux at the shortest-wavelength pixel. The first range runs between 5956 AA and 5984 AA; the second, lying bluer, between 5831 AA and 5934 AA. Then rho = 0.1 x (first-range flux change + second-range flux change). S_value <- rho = -0.10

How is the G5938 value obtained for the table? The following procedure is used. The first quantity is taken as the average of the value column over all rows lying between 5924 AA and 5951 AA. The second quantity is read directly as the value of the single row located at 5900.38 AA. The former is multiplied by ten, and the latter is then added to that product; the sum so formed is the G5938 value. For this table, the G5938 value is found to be 68.3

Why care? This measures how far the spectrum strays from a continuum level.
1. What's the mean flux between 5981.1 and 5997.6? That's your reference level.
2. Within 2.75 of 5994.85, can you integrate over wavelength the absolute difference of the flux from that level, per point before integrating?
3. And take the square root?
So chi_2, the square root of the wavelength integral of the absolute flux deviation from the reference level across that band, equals 0.6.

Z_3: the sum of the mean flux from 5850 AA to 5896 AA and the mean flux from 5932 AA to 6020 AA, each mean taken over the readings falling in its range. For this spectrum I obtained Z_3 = 12.3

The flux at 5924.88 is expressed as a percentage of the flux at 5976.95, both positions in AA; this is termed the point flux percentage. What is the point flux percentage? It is 99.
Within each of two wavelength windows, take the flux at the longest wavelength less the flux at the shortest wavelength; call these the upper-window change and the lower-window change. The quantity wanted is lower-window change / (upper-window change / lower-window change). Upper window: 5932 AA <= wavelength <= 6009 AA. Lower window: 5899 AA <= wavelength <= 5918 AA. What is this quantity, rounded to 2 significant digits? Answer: 3.2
